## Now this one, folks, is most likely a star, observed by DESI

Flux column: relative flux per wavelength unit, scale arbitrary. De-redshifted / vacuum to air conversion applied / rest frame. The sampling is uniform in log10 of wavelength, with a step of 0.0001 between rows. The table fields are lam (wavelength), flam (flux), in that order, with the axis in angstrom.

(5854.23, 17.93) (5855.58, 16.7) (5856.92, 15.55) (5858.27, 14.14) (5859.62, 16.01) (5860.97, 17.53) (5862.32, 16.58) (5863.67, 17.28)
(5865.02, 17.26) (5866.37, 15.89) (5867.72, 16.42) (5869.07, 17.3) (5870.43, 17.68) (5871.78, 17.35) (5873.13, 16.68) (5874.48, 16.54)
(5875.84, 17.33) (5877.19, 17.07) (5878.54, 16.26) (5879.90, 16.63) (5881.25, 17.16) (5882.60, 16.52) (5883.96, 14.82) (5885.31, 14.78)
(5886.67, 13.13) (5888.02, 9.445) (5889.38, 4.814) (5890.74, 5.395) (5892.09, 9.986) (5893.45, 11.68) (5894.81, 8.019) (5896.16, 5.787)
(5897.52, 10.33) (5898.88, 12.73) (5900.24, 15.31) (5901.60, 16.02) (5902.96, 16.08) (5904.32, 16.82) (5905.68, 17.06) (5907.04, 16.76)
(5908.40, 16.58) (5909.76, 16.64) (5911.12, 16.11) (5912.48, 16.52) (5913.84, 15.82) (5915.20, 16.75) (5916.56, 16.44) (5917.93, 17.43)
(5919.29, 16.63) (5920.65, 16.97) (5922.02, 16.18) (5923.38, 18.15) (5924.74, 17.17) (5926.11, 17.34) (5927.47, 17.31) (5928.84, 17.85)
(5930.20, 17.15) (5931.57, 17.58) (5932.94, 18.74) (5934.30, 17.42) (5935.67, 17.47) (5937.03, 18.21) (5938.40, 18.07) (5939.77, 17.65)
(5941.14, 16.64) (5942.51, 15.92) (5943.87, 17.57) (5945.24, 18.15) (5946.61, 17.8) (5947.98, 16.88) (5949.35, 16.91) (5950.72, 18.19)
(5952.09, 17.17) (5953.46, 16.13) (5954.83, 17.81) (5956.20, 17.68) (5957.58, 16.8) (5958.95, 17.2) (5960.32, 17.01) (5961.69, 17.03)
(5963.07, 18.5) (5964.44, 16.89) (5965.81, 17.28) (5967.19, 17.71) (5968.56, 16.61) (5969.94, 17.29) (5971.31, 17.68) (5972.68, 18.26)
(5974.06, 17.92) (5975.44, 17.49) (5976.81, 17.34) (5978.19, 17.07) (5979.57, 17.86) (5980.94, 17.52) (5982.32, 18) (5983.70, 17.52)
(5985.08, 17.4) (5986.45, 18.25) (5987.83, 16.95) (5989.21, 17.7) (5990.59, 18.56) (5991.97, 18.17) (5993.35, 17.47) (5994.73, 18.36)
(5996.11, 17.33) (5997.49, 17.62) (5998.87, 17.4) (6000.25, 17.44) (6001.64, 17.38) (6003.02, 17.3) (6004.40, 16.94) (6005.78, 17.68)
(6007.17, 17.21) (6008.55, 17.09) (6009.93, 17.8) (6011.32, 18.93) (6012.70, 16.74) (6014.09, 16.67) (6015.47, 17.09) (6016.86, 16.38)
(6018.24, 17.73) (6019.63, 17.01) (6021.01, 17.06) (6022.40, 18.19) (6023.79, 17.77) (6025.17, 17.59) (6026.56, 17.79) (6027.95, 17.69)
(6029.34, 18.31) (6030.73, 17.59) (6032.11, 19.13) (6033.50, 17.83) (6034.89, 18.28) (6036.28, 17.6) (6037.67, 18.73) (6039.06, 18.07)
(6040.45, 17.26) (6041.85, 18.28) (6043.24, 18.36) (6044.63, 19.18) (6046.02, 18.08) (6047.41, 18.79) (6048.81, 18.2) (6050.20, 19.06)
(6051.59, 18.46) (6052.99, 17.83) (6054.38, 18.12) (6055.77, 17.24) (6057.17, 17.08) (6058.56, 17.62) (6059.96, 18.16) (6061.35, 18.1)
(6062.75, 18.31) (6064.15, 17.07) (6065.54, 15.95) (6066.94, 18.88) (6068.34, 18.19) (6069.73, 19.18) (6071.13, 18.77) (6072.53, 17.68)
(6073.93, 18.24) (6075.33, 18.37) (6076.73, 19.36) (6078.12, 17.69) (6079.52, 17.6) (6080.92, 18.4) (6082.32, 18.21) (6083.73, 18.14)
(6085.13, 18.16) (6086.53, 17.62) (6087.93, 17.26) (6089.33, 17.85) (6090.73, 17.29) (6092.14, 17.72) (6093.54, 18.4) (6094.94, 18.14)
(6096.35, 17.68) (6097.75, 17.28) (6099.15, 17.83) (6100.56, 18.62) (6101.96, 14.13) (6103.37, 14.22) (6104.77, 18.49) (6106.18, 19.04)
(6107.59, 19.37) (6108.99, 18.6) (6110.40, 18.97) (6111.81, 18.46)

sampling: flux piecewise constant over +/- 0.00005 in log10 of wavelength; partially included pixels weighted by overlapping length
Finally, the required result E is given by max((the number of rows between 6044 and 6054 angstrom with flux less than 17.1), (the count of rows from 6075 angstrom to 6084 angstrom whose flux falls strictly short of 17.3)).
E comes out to 0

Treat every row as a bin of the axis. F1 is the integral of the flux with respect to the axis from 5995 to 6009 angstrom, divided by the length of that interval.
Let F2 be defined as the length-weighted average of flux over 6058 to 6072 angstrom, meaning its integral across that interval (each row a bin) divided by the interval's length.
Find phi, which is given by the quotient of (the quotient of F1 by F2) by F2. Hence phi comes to 0.054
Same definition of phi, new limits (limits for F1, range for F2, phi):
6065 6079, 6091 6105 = 0.062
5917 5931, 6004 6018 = 0.058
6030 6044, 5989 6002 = 0.058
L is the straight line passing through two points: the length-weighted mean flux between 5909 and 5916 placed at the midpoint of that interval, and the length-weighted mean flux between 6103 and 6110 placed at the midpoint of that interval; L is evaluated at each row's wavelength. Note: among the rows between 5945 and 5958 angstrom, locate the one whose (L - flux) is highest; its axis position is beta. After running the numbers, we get 5953.46 angstrom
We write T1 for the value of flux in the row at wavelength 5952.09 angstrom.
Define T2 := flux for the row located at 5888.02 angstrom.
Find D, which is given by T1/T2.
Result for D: 1.82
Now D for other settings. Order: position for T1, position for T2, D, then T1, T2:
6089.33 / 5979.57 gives 1.00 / 17.85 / 17.86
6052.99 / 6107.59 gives 0.92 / 17.83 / 19.37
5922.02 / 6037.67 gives 0.86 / 16.18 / 18.73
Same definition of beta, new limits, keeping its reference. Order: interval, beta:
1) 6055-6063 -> 6057.17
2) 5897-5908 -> 5897.52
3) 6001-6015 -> 6014.09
